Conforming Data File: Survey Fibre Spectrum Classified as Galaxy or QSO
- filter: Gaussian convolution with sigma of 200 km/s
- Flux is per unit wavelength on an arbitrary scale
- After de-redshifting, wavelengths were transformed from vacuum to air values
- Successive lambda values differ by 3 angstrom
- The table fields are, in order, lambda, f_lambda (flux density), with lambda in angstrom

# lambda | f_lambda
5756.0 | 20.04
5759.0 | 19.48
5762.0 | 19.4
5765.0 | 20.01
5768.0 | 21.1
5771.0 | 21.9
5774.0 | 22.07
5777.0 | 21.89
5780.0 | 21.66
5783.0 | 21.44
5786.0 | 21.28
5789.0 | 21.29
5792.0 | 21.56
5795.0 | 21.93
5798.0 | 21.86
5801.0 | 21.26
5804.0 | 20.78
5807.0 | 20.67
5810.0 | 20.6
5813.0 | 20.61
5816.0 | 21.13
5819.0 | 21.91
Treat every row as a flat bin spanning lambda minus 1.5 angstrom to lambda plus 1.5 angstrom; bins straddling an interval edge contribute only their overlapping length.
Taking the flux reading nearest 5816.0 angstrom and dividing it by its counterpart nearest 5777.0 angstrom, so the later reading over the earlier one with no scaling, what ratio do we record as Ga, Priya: 0.97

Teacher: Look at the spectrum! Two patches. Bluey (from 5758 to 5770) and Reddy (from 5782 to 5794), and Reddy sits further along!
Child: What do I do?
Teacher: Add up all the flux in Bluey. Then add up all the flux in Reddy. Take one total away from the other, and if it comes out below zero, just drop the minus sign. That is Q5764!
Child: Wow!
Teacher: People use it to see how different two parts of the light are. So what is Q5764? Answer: 5.6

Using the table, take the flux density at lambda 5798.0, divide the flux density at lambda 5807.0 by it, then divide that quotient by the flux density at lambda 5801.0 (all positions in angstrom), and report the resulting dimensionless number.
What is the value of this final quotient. 0.0445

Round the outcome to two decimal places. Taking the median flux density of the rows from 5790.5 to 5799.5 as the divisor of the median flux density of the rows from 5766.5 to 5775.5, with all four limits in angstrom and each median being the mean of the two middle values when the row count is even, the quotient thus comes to 1.00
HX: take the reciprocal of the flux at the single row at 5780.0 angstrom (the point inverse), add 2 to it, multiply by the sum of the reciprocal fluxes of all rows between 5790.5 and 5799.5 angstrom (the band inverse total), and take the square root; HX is 0.531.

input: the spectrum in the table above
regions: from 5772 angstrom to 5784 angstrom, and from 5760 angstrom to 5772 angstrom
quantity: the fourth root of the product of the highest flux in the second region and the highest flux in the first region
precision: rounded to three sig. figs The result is 4.69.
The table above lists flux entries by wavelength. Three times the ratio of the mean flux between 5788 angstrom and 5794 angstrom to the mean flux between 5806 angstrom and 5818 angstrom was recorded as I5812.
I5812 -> 3.10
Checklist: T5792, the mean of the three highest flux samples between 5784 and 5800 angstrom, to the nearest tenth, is 21.8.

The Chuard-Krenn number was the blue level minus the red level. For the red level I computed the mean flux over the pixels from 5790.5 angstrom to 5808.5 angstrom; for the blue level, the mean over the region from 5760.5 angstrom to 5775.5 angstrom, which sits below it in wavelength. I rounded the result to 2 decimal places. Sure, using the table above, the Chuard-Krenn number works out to -0.45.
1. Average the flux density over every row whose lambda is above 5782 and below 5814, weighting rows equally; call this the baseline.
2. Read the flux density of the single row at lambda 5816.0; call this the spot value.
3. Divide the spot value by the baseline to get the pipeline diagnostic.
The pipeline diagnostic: 1.00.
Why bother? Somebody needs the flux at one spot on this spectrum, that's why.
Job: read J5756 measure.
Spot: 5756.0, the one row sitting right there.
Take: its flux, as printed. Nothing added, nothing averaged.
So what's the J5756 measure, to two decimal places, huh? 20.04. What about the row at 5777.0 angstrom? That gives 21.89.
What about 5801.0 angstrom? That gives 21.26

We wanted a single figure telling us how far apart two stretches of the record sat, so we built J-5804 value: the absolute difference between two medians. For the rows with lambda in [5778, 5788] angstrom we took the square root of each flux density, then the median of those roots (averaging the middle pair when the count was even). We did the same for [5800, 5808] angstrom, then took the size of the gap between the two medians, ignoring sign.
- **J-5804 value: 0.072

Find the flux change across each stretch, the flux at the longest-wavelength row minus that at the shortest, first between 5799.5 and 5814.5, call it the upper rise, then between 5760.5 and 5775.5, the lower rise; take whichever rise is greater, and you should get 2.7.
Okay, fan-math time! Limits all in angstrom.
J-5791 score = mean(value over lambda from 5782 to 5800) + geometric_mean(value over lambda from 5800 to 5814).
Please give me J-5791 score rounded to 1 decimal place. 42.3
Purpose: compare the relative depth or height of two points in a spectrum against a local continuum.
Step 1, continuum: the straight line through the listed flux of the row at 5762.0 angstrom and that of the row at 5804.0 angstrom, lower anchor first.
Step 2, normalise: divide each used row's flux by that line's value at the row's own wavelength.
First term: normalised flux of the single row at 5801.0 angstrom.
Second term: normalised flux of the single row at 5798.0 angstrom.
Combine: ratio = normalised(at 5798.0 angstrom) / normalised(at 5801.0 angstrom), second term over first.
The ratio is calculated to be 1.03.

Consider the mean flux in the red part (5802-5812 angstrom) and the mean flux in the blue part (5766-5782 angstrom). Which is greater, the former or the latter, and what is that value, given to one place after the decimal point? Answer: 21.7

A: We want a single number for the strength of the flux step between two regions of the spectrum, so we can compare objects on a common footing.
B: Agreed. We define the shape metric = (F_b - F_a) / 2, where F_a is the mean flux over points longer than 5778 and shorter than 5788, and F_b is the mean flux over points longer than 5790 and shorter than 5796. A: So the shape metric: 0.1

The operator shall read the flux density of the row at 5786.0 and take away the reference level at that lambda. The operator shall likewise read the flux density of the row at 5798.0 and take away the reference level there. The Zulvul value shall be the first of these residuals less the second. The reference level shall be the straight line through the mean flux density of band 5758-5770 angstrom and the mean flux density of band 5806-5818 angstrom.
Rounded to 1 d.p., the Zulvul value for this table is -0.4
